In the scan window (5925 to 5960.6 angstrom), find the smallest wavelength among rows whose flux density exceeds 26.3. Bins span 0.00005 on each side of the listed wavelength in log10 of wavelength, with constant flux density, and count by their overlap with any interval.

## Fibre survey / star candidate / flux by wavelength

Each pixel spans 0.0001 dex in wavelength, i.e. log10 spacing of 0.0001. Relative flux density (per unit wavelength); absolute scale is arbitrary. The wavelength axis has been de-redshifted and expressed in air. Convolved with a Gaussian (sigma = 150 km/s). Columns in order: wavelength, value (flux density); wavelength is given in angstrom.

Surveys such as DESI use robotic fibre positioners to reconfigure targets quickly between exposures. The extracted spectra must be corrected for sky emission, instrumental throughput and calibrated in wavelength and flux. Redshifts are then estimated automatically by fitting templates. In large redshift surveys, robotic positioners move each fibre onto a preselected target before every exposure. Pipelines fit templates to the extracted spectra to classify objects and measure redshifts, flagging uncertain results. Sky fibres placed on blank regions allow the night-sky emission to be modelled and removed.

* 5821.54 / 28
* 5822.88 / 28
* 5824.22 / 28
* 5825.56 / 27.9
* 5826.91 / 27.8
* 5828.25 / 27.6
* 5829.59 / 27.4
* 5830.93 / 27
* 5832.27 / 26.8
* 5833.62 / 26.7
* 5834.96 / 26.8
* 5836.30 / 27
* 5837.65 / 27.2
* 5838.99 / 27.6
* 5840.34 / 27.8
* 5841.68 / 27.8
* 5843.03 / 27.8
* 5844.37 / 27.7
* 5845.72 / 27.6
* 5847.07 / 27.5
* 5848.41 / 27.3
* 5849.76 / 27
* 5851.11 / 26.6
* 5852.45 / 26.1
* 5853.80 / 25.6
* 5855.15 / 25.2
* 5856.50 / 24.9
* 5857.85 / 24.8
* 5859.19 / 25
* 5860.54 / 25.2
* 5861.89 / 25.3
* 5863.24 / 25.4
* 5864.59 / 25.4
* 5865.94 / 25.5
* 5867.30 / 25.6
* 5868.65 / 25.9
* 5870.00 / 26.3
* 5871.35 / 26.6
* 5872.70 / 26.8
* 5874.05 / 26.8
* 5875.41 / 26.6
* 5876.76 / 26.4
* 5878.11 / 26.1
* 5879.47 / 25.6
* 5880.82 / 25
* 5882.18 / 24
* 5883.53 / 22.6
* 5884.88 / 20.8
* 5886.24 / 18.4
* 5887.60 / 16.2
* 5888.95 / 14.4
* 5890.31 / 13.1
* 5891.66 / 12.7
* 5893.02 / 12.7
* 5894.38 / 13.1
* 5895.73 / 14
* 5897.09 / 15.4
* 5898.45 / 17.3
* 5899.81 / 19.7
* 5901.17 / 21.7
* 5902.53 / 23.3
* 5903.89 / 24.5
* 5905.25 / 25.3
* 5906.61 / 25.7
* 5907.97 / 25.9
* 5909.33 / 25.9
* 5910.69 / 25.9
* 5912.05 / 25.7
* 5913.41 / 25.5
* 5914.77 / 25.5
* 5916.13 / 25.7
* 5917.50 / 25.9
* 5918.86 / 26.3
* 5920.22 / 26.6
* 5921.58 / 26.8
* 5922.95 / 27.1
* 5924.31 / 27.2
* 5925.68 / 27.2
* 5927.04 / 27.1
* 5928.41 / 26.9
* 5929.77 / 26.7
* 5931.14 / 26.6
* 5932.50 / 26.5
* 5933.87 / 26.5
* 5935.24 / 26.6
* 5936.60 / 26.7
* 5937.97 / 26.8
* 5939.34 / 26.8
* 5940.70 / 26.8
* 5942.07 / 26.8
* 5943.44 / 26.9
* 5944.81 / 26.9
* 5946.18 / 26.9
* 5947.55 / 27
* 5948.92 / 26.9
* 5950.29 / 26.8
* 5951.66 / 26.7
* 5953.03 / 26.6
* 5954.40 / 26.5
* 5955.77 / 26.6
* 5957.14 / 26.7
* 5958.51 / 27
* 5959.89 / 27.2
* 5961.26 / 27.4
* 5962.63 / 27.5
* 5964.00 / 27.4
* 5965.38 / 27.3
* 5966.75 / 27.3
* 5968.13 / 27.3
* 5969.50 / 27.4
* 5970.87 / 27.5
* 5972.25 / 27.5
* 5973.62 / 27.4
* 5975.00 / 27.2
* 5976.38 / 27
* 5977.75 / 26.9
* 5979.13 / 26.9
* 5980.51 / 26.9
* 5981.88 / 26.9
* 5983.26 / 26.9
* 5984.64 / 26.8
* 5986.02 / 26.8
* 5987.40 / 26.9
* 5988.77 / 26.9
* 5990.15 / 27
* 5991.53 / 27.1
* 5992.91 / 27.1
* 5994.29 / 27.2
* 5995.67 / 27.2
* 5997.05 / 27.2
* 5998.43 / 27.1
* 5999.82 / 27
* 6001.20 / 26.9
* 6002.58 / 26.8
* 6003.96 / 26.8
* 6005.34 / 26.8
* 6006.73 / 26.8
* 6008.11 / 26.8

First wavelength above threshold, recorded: 5925.68 angstrom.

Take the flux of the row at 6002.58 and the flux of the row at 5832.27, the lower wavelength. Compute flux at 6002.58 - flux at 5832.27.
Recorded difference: 0.0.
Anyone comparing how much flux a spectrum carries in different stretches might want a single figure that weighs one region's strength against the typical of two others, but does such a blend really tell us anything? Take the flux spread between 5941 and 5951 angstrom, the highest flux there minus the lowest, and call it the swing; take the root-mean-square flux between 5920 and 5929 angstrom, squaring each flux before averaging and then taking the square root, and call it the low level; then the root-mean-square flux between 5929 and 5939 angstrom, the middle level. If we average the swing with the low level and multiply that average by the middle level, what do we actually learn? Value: 362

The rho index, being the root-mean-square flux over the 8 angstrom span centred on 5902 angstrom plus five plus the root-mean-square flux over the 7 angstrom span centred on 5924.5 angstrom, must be 54.2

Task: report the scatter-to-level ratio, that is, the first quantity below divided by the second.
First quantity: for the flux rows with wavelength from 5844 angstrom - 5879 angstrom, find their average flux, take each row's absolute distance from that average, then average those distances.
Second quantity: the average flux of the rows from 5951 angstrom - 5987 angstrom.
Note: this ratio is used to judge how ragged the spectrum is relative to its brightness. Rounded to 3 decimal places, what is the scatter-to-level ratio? 0.028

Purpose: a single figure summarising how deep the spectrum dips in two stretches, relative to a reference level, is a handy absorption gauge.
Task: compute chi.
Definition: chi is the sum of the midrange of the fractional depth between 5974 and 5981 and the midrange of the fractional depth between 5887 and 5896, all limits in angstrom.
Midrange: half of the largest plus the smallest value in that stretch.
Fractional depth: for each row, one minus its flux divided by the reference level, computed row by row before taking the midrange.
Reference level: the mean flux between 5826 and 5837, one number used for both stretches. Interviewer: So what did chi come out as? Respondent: 0.47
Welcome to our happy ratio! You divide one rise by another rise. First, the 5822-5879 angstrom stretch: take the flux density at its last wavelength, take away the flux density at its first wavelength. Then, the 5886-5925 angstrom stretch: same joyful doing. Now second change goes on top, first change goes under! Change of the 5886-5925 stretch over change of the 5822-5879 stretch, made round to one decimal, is -4.6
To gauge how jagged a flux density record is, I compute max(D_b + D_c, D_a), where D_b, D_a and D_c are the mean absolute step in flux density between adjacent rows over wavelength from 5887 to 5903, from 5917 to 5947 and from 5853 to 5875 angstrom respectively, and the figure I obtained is 1.5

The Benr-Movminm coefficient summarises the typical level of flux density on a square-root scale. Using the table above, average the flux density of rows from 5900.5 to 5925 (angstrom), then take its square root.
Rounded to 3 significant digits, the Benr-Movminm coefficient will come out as 5.06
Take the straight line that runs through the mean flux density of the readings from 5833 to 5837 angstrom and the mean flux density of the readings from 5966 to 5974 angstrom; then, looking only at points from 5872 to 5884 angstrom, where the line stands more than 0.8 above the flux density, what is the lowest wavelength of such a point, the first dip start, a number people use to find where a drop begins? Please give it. 5878.11 angstrom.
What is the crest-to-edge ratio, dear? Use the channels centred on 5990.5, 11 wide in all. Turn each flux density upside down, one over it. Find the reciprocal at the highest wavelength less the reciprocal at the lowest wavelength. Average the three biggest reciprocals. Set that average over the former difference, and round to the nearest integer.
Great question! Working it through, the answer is -68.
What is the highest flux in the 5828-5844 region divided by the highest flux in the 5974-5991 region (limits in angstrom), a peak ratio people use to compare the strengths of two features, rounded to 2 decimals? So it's 1.02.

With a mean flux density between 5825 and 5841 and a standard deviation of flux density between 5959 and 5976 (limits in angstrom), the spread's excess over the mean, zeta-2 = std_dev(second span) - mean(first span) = -27.2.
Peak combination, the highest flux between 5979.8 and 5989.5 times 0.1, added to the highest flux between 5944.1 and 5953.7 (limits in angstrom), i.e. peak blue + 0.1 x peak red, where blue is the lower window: 29.7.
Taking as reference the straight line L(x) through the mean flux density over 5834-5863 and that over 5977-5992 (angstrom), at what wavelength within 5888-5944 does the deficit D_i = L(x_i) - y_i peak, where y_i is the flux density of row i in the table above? 5893.02 angstrom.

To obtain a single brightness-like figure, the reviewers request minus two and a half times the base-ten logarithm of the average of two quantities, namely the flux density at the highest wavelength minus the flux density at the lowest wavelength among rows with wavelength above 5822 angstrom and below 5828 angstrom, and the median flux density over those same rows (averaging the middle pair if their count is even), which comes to -2.86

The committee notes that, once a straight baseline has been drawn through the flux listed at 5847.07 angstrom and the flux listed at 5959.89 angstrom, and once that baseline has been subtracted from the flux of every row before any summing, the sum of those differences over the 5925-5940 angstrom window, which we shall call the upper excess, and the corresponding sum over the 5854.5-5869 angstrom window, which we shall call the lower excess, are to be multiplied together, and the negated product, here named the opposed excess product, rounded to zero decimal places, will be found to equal -134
